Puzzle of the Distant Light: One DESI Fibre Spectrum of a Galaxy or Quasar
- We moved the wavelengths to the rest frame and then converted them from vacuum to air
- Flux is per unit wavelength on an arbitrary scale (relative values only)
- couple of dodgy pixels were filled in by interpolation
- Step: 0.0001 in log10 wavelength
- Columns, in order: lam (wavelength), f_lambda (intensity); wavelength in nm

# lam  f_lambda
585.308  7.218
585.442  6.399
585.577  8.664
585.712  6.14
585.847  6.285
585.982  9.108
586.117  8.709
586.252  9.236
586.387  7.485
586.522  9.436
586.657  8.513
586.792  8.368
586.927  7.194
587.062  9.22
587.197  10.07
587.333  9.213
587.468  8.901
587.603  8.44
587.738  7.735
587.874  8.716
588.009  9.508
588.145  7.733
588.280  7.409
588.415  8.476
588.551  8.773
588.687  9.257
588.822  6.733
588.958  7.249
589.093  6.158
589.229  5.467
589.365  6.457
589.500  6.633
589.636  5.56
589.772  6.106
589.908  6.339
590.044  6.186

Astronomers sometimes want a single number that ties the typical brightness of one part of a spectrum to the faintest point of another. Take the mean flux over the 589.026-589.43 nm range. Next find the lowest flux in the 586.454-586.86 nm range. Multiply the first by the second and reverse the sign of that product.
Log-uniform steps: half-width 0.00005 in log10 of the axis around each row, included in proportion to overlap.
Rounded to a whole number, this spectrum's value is -50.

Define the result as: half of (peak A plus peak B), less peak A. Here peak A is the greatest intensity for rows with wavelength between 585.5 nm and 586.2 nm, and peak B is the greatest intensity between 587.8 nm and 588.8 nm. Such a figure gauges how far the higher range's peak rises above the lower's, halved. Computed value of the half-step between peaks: 0.20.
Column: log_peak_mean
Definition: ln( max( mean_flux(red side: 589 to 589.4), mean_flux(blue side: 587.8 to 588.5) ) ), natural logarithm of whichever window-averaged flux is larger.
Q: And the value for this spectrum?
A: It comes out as 2.12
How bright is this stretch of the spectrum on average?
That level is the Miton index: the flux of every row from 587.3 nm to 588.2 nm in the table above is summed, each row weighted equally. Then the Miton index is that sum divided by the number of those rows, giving 8.6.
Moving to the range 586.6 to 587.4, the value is 8.8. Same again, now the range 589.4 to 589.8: 6.1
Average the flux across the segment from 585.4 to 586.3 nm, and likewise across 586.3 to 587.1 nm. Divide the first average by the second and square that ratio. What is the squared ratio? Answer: 0.87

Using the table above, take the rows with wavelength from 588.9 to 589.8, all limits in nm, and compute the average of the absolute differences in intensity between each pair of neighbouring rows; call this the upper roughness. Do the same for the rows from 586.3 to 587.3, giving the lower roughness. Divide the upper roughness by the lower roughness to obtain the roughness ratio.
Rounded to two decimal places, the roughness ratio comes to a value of 0.65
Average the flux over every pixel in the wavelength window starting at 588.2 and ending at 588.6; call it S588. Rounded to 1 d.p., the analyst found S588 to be 8.2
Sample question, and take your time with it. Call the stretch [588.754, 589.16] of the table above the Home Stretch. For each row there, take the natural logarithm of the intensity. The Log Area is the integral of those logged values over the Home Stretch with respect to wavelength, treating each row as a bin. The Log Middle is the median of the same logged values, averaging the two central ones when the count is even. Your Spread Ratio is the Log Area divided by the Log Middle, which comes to 0.406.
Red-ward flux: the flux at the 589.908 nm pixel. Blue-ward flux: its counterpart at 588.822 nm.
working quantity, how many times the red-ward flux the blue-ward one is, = 1.1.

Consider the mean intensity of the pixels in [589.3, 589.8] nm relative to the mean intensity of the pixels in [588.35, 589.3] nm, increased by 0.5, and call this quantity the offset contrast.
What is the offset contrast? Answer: 1.33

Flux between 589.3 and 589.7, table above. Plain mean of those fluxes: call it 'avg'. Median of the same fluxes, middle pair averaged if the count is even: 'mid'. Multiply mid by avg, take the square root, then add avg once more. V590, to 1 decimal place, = 12.6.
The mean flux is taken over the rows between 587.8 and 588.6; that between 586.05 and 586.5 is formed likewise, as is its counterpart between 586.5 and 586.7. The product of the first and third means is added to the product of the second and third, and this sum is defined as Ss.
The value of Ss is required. 152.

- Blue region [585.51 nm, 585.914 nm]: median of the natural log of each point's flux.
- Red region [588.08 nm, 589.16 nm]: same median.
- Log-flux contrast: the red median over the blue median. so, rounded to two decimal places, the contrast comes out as 1.10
